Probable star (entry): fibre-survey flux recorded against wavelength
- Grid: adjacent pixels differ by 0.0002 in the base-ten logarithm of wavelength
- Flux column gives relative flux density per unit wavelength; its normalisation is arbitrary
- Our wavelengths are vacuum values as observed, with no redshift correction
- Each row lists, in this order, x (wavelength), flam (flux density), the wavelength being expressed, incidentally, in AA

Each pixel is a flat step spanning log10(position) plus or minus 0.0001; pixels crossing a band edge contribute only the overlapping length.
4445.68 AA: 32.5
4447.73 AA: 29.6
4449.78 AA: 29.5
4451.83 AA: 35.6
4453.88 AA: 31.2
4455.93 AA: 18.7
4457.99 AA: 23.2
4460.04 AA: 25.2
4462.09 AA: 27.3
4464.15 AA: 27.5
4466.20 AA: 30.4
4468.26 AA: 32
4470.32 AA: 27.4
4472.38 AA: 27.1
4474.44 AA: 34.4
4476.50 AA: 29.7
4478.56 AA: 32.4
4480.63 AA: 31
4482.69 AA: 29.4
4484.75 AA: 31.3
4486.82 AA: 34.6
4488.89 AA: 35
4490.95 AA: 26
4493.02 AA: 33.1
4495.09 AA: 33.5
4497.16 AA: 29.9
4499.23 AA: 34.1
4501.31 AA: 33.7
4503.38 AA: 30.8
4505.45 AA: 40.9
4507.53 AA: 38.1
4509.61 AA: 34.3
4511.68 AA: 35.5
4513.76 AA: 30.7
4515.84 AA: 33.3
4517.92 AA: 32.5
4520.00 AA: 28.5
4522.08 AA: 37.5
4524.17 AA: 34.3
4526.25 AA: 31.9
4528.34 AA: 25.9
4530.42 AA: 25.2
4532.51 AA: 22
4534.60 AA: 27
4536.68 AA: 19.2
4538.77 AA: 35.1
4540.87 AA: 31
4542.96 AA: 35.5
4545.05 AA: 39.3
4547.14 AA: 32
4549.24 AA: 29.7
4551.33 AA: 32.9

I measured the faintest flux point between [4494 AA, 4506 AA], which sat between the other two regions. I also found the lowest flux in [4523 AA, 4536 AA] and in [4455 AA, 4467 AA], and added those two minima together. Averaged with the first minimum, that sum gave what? 35.3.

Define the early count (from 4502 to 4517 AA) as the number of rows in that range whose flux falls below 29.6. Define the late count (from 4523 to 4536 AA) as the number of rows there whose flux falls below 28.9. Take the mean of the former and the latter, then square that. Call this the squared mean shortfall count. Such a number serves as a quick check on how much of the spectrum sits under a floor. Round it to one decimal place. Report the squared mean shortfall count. 4.0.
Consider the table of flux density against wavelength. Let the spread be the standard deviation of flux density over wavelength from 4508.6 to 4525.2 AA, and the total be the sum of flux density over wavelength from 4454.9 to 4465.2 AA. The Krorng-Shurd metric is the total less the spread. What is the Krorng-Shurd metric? 119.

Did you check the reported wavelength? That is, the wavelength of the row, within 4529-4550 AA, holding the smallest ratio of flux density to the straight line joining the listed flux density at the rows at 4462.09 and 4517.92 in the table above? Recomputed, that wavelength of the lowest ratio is 4536.68 AA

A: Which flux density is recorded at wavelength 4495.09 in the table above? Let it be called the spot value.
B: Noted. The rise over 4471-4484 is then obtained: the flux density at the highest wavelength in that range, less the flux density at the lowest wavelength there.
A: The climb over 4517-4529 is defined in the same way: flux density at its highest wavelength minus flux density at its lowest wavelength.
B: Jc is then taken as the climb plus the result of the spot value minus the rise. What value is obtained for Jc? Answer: 25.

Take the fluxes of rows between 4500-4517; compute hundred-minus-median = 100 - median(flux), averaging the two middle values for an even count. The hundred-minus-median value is 66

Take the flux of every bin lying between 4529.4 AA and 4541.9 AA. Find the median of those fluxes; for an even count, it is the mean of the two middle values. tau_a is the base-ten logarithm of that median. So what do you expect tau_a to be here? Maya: 1.42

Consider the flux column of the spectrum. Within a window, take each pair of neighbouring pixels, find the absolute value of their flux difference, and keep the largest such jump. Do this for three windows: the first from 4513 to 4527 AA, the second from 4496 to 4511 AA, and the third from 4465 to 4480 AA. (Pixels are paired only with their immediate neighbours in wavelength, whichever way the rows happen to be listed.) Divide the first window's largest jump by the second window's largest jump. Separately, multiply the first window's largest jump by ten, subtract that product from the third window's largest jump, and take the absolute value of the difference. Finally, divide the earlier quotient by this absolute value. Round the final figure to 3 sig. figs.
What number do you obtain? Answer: 0.0108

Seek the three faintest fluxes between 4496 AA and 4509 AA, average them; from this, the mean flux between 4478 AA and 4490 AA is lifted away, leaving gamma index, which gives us -0.8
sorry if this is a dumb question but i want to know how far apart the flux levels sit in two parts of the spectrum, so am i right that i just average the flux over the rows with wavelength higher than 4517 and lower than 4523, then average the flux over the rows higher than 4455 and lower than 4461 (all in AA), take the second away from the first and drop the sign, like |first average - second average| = 10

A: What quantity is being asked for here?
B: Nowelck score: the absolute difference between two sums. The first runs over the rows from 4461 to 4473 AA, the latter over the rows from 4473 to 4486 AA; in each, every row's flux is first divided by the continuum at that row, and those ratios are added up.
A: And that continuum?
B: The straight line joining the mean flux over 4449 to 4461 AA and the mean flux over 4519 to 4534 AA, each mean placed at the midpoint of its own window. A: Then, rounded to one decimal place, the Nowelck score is 0.5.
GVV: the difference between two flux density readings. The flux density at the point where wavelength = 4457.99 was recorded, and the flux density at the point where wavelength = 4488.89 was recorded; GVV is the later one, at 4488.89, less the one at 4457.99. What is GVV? 12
